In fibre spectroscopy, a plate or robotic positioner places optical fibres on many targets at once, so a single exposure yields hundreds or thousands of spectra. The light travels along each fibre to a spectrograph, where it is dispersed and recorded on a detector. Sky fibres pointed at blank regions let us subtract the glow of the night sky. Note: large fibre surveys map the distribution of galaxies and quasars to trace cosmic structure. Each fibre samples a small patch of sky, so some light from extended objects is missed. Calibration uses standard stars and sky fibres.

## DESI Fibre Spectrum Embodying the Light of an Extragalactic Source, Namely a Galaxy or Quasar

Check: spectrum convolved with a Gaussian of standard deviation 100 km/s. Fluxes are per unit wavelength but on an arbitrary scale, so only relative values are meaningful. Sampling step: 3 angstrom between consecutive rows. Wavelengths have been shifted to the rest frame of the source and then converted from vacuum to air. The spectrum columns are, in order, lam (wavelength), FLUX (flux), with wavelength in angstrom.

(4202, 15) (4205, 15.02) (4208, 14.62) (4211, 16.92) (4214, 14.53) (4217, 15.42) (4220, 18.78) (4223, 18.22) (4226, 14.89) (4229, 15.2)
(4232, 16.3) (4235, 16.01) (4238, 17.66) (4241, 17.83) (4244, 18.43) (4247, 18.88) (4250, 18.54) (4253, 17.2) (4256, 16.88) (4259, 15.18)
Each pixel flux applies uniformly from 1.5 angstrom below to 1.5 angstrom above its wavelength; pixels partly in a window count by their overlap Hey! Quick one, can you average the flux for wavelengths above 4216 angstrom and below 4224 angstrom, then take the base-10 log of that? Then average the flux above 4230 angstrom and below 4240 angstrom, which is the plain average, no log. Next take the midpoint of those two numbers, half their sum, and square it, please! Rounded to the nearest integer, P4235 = 80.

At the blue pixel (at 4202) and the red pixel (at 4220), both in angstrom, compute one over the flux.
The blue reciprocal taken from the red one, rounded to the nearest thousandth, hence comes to -0.013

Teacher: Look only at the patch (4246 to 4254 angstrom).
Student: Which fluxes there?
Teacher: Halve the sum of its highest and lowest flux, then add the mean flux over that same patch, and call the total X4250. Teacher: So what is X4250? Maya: 36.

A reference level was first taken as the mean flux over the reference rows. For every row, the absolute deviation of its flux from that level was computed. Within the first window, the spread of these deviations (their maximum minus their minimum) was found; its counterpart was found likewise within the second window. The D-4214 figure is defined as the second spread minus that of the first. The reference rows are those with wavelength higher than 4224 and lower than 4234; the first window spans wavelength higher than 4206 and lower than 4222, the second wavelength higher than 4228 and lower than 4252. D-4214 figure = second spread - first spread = -0.1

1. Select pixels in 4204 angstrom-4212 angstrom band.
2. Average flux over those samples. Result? 15.5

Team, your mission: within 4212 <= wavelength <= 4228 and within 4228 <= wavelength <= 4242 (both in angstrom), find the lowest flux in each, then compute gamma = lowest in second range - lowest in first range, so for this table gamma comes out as 0.7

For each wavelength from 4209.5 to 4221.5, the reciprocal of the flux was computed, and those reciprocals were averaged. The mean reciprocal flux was 0.0615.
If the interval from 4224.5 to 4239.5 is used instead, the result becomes 0.0627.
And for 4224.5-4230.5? 0.0665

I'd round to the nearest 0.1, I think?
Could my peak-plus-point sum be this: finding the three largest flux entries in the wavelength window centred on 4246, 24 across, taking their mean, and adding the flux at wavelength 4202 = 33.6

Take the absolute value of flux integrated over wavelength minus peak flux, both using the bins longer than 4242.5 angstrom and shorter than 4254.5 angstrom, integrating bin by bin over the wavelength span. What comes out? 200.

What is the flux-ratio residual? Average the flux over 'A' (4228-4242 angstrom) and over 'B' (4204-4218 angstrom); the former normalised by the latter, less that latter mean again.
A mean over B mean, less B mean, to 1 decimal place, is -14.2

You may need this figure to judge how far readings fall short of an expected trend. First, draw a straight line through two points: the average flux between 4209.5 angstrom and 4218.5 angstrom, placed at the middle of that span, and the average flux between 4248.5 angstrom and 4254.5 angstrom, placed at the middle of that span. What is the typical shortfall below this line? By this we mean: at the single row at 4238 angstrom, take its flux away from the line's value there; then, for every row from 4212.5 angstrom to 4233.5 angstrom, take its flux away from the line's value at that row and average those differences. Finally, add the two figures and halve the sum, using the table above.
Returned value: -0.3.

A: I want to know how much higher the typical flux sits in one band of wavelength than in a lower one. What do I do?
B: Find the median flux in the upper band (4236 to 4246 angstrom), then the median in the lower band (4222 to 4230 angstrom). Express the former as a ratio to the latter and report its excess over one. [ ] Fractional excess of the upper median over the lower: 0.17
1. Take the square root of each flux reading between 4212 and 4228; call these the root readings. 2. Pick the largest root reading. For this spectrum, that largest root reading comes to 4.33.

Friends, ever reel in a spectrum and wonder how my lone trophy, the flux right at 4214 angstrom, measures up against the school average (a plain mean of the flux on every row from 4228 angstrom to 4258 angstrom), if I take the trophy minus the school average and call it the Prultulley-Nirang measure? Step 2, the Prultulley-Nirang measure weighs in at -2.76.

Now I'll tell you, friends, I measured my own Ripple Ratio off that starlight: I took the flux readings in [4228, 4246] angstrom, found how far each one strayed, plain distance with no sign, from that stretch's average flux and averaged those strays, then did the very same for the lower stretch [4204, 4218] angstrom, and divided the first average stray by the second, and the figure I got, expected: 1.5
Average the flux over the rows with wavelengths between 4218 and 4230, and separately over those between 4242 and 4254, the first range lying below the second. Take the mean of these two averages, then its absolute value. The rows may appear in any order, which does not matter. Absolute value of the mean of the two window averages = 17.5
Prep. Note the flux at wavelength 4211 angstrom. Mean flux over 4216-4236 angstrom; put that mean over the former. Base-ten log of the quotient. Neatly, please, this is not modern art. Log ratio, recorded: -0.013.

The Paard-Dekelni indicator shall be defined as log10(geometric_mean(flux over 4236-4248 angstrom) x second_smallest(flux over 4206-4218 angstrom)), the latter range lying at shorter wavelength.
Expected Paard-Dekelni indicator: 2.42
